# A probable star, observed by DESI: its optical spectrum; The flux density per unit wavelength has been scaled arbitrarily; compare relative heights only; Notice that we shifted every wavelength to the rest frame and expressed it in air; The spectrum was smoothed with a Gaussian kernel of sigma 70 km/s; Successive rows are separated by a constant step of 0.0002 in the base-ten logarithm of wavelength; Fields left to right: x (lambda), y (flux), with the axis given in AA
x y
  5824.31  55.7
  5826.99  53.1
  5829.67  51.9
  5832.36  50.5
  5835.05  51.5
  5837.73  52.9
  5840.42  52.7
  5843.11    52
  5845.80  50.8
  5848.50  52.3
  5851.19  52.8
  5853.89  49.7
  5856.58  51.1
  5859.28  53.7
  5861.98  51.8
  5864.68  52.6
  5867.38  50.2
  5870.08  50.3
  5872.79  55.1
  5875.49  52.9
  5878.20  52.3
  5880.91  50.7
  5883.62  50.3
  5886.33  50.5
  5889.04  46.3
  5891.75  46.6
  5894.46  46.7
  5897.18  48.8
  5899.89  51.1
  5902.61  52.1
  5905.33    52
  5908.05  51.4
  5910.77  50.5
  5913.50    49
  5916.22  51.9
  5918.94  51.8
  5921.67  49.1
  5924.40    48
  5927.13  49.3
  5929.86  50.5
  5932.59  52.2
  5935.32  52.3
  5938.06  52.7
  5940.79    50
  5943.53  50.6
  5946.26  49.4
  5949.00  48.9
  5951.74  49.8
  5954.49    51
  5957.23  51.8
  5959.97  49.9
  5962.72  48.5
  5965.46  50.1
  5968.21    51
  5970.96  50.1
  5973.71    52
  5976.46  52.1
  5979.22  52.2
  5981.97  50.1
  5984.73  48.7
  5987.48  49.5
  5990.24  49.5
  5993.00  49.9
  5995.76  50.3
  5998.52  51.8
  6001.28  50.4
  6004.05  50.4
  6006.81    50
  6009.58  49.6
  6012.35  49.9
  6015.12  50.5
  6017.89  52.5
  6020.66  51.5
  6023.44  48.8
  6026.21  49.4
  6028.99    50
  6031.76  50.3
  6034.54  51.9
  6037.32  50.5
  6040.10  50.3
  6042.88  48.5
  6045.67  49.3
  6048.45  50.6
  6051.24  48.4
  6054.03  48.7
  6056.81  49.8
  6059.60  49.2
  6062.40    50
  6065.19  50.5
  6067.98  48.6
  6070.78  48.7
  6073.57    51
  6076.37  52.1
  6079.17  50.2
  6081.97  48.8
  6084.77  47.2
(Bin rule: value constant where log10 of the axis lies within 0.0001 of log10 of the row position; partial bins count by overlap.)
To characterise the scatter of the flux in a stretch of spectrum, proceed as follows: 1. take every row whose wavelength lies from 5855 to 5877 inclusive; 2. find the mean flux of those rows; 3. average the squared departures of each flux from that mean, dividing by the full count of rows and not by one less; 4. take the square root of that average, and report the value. 1.6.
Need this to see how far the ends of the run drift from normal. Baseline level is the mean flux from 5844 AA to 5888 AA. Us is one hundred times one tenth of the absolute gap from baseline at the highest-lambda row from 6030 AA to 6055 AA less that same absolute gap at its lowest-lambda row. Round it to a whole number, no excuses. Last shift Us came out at 16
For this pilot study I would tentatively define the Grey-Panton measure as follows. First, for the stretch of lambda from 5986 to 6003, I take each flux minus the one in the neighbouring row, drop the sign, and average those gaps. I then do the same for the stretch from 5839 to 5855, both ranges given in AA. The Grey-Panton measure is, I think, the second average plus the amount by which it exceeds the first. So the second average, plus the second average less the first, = 2.1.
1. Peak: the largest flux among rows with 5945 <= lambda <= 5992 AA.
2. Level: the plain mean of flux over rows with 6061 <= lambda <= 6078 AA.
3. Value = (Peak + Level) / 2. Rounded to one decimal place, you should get 51.2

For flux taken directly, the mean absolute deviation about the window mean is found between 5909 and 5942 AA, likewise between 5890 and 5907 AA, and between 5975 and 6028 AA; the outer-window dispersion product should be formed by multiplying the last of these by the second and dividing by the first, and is 1.5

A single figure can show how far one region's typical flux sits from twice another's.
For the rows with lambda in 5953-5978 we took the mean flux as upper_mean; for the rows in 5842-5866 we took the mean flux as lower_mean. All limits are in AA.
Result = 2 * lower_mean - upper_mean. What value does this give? 53.0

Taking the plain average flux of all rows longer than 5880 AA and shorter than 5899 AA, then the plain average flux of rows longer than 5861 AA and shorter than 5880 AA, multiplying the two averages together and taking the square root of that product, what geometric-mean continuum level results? 50.3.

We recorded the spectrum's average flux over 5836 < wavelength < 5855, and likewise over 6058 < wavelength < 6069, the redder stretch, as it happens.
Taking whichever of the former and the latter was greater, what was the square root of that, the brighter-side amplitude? 7.20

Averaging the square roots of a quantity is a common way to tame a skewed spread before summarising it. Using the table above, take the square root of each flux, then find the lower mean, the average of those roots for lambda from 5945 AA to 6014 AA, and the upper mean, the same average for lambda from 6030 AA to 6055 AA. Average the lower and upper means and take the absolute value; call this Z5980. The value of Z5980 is 7.075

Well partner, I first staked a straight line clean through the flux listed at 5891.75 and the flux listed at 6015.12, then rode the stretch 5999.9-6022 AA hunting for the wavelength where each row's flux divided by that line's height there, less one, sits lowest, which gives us 6009.58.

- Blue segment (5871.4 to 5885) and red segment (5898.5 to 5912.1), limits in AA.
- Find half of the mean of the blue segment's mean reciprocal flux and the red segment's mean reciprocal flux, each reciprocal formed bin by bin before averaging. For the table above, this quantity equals 0.0097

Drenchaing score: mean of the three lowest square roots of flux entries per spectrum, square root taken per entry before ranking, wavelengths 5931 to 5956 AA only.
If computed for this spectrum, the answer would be 7.03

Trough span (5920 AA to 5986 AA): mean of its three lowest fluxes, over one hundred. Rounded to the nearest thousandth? 0.484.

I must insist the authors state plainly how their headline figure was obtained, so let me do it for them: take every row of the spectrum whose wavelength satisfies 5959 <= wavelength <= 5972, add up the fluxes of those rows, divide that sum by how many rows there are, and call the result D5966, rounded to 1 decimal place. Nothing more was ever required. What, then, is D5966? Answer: 49.9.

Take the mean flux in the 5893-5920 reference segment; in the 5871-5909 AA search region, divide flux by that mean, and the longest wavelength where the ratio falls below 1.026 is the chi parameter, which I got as 5908.05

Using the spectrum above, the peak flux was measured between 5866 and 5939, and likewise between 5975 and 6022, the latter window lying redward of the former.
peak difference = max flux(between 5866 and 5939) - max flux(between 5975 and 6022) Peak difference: 2.6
